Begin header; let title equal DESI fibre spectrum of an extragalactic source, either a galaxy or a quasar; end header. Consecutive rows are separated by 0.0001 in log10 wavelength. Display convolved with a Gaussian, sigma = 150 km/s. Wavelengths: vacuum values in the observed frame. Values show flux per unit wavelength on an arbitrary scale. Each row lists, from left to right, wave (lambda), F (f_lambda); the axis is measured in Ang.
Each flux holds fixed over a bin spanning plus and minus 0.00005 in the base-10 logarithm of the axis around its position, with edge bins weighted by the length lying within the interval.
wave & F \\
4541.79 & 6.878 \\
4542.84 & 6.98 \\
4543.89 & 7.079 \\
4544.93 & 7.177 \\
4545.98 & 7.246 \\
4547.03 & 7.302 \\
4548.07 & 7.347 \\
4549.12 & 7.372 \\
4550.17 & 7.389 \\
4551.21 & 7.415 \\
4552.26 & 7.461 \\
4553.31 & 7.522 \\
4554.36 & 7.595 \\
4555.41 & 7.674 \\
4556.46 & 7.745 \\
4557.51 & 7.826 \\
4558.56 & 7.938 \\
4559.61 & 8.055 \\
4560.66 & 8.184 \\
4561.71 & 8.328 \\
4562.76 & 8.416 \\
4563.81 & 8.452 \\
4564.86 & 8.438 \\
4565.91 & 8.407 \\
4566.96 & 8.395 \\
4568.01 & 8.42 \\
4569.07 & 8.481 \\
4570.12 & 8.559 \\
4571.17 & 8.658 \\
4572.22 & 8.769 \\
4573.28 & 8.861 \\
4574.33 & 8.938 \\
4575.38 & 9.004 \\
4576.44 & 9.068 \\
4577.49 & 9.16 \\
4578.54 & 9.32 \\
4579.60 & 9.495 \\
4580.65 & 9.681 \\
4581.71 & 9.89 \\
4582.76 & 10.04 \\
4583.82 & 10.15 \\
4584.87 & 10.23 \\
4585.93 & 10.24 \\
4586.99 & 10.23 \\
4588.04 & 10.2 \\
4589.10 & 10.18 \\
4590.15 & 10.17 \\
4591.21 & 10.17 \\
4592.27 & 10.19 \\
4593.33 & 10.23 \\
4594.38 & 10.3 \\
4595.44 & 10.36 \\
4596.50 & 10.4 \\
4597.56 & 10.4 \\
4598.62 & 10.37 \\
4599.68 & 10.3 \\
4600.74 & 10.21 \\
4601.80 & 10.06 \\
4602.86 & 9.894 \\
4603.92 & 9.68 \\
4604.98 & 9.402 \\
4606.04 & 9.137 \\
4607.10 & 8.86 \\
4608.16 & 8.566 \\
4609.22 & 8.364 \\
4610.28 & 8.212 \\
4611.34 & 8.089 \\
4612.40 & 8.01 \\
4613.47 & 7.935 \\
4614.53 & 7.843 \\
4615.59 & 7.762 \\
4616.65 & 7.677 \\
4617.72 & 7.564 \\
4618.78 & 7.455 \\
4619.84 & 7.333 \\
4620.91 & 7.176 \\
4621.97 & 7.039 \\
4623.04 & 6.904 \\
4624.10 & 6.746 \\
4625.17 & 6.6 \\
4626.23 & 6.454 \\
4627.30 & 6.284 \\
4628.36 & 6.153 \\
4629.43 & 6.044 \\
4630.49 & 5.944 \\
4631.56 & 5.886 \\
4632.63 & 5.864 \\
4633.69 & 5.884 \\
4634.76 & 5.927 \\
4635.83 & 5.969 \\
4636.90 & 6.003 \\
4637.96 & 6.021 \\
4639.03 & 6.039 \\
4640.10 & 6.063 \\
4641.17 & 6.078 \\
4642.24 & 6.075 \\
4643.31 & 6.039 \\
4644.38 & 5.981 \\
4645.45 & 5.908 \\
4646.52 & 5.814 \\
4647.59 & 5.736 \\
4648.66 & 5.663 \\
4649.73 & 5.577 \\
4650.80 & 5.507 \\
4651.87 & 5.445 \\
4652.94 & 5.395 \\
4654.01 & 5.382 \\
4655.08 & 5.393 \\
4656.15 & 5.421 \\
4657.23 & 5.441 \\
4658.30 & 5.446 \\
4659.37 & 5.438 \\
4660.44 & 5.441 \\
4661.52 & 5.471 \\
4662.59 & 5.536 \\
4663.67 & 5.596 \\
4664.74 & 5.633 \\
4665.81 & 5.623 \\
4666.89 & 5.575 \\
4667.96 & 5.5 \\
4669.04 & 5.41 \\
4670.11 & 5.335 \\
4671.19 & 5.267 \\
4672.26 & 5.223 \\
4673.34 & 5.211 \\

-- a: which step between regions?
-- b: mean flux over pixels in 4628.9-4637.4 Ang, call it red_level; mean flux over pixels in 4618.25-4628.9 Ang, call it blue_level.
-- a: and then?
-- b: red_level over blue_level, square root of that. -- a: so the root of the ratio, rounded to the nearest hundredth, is 0.93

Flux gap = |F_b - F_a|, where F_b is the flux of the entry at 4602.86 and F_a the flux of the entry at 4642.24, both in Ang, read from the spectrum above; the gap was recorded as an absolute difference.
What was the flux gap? 3.8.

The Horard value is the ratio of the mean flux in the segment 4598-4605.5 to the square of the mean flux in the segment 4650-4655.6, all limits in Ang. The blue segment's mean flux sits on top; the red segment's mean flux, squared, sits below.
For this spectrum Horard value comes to 0.34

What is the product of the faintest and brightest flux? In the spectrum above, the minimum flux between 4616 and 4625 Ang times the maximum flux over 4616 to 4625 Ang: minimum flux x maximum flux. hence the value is 52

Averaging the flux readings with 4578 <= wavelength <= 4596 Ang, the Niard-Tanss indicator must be 10.1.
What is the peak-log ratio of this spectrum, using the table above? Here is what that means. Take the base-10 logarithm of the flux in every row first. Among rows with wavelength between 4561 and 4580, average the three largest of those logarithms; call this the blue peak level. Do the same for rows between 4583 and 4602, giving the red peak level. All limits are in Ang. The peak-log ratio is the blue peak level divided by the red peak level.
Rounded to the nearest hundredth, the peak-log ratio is 0.95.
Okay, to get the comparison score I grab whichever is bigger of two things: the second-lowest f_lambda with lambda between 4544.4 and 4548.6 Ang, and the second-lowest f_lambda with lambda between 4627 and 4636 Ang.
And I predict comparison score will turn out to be 7.2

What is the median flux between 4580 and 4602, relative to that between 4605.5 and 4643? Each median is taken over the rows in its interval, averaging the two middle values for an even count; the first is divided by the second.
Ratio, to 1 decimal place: 1.5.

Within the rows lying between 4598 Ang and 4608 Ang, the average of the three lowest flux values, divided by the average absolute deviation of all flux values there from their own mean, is 21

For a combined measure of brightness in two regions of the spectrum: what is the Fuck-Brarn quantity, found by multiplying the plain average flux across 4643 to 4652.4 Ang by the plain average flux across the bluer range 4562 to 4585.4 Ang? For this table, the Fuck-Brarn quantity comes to 52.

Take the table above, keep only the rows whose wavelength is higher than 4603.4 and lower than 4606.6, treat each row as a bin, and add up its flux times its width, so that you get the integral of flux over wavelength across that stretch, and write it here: 30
